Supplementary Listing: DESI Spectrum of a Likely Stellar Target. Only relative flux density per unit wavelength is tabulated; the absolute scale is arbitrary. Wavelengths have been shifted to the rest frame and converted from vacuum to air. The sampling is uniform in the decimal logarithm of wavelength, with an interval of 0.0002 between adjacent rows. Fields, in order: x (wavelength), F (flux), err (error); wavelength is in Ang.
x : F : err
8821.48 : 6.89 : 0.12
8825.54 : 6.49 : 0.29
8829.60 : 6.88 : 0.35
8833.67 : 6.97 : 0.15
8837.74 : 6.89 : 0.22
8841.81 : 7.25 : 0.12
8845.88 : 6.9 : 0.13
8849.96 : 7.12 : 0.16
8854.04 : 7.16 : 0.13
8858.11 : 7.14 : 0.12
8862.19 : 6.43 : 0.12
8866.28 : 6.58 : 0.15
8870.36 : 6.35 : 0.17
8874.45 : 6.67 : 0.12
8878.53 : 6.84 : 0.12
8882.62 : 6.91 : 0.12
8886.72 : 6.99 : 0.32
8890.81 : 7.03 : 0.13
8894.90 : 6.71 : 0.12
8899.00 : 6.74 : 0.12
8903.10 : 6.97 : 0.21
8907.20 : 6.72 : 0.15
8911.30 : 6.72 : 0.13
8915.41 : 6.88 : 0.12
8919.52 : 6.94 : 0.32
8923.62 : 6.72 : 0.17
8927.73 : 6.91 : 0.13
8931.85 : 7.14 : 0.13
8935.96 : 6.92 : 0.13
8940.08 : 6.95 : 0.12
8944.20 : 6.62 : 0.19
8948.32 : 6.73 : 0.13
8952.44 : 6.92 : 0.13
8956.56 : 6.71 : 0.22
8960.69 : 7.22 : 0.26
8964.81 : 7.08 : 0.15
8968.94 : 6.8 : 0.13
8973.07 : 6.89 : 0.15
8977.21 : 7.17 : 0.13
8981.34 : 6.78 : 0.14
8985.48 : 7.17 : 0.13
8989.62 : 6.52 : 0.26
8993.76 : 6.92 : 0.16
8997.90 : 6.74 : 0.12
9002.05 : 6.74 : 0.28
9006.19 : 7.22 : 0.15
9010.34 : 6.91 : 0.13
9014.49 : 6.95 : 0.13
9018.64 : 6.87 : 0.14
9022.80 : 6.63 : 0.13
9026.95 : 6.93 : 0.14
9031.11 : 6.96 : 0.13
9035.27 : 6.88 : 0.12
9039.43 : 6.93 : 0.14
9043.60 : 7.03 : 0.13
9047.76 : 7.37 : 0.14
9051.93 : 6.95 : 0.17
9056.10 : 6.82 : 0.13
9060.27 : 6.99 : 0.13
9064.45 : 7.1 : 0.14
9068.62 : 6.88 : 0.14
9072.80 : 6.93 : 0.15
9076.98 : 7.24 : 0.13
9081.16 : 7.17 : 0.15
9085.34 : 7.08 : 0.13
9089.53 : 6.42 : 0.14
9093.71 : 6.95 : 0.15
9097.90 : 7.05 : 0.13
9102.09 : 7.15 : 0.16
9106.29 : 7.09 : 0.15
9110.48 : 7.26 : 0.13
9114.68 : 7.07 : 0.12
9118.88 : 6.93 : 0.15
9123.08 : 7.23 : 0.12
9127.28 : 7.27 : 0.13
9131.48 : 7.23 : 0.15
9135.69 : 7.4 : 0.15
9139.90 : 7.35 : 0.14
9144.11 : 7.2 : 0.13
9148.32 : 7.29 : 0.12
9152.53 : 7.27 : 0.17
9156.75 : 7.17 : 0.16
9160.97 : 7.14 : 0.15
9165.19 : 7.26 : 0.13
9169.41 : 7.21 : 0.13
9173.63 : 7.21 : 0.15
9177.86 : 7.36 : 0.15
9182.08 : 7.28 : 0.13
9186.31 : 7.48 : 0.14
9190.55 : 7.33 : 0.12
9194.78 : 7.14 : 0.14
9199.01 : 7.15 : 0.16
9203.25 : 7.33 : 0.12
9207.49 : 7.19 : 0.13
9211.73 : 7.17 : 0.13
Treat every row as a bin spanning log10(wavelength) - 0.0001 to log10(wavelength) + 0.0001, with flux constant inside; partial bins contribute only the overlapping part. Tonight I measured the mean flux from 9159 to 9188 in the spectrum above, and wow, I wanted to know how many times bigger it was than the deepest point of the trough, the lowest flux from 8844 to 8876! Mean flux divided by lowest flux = 1.15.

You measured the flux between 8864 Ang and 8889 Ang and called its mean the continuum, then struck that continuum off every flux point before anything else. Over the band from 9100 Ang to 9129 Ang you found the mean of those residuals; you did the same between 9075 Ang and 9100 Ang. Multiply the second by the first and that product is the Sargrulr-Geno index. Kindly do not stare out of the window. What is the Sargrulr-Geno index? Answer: 0.11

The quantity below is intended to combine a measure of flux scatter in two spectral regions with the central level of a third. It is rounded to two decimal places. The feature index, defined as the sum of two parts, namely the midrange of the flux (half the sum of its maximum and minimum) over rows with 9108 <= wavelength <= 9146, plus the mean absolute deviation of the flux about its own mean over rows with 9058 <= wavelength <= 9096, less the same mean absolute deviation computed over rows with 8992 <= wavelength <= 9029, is 7.20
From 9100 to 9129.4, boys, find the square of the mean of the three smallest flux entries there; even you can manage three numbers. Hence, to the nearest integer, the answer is 49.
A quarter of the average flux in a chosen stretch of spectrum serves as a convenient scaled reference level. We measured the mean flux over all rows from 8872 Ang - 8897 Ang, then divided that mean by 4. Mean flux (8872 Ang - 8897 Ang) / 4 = 1.71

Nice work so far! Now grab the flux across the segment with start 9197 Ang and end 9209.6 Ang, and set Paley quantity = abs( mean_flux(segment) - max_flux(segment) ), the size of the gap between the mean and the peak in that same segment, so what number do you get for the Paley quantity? 0.11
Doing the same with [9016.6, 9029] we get 0.12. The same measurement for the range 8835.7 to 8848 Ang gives 0.24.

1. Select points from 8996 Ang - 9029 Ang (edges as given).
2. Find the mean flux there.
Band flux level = 6.87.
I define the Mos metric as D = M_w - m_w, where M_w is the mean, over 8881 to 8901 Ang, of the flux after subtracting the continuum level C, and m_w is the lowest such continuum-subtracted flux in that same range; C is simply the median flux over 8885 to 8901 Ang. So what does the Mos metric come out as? 0.166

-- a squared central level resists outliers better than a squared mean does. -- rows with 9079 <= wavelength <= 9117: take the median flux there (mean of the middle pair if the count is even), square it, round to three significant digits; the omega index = 50.1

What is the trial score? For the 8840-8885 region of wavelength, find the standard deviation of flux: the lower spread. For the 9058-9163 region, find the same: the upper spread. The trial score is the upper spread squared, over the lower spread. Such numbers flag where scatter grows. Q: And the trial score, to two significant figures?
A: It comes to 0.13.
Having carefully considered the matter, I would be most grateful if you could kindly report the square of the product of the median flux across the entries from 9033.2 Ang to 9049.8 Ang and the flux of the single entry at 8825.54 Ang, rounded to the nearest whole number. 2052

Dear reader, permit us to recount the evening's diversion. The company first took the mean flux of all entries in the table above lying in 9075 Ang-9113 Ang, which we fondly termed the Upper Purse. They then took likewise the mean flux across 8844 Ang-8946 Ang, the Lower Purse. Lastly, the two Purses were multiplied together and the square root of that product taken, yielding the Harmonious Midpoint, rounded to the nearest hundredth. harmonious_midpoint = 6.94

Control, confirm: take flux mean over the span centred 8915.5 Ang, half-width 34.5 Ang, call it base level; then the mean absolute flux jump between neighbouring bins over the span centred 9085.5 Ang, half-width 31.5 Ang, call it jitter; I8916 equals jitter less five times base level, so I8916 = -34.1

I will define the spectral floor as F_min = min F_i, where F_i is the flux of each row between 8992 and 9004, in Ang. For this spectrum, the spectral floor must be 6.74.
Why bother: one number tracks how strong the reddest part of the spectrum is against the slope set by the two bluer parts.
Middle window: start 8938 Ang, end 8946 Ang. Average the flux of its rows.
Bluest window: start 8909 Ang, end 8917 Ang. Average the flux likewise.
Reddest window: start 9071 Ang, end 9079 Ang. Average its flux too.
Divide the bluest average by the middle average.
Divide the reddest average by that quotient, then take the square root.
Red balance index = 2.66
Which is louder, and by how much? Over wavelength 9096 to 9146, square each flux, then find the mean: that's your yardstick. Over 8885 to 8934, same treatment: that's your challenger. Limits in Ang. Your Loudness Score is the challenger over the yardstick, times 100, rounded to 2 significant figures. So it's 91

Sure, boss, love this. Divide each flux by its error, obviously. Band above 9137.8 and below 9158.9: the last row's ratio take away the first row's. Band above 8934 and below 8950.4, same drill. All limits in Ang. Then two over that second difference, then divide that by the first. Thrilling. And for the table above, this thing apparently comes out 0.18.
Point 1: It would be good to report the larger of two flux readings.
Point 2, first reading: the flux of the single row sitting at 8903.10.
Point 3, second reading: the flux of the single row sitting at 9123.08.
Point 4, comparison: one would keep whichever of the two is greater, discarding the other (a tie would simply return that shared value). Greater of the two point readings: 7.23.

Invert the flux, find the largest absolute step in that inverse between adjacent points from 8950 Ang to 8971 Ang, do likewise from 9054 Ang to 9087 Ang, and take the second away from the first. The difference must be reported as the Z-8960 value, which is 0.004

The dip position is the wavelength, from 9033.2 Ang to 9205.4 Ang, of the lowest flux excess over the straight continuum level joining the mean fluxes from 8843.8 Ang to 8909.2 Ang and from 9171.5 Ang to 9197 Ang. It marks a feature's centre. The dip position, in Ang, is 9089.53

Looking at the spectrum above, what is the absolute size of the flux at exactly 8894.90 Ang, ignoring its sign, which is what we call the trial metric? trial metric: 6.71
